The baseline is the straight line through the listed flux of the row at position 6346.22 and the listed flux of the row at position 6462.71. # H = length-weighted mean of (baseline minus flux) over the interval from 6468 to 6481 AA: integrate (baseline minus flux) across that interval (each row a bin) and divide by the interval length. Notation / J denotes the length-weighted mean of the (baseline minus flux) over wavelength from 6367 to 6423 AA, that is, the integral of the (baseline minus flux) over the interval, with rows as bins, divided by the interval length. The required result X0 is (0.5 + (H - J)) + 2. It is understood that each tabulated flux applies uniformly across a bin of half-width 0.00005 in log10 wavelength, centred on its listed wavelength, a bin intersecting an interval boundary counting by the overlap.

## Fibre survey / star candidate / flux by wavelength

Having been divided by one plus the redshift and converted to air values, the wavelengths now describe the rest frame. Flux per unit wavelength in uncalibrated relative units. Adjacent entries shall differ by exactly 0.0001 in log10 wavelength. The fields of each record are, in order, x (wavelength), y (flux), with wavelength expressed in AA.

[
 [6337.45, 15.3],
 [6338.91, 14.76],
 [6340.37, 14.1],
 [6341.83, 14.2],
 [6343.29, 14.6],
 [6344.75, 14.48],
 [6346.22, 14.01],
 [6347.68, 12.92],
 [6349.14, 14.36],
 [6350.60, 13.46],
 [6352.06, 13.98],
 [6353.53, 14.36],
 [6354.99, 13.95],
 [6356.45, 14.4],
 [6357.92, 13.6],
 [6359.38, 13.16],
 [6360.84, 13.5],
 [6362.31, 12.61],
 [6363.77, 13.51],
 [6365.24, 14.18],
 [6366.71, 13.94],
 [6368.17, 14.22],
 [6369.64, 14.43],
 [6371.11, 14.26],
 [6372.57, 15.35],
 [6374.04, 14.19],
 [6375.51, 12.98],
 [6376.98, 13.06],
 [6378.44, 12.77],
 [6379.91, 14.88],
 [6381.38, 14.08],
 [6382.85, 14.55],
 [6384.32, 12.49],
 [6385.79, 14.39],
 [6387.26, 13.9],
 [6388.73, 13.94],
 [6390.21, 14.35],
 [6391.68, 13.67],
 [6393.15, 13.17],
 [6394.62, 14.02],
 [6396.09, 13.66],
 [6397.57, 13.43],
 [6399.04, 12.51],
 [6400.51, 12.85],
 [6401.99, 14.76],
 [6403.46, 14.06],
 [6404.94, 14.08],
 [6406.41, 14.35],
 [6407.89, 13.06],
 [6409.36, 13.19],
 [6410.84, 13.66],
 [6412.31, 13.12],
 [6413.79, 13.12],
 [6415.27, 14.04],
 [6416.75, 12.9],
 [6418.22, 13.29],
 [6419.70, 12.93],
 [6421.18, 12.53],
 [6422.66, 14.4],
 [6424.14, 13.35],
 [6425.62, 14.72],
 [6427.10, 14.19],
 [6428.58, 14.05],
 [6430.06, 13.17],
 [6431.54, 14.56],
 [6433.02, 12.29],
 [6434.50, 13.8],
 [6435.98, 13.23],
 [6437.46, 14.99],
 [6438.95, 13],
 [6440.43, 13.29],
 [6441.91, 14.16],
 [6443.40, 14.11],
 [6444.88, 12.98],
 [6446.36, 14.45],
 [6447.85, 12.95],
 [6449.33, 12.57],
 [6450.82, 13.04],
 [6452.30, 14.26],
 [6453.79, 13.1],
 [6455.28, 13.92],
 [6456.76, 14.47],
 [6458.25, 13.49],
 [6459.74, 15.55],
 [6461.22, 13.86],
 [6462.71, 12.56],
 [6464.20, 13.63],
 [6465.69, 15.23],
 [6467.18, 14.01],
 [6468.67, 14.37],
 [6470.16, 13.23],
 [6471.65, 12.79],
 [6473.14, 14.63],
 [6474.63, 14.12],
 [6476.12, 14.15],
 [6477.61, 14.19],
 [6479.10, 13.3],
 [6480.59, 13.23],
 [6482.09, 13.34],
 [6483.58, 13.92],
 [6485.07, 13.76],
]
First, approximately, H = -1.4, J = -0.3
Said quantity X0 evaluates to 1.4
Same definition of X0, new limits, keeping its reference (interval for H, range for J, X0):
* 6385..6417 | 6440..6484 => 3.4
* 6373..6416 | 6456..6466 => 3.7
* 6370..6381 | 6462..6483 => 3.5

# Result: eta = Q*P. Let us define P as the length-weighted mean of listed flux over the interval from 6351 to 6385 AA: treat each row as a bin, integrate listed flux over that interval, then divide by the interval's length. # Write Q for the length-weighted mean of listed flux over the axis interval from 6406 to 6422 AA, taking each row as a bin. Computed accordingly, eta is 184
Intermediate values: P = 13.8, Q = 13.3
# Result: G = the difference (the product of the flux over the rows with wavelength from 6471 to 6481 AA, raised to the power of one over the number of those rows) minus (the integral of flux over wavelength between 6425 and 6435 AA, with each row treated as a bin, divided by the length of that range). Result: -0.1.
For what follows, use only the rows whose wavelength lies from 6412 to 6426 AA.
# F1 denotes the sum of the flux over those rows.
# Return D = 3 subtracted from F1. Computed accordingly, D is 131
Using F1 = 134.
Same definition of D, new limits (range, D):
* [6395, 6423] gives 253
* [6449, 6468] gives 177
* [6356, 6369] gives 120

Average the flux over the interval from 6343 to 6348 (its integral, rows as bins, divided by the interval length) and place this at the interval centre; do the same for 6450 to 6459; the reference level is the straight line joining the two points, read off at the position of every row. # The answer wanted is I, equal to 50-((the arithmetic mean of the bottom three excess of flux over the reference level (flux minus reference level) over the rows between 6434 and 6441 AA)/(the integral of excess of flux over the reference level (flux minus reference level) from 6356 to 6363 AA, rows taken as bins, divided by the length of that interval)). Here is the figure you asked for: 49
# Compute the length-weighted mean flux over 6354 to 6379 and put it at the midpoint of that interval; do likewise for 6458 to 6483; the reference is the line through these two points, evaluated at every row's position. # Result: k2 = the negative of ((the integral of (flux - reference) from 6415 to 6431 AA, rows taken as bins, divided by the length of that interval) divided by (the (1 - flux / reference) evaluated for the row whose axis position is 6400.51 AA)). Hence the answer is 3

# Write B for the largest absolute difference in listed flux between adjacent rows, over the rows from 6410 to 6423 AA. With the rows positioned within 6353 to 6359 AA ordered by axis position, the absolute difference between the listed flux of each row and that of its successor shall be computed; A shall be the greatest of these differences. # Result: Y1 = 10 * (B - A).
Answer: 11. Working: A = 0.8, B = 1.9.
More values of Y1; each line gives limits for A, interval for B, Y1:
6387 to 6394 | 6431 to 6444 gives 16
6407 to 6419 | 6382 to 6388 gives 9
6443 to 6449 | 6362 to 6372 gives -6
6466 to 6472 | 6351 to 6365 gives -2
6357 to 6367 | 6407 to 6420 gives 2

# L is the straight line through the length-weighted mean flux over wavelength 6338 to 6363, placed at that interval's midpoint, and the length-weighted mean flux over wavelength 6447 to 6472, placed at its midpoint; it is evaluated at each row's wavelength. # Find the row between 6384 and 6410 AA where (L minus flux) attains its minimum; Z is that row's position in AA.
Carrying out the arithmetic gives 6401.99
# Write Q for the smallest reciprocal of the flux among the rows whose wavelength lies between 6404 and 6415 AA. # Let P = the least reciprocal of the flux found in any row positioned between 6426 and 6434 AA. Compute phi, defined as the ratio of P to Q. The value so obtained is 0.99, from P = 0.0687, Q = 0.0697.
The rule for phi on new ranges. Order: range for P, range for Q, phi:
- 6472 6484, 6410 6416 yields 0.96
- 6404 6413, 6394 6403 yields 1.03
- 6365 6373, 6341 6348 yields 0.95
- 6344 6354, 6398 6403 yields 1.02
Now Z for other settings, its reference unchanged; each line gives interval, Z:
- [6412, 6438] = 6437.46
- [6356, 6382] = 6372.57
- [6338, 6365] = 6338.91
